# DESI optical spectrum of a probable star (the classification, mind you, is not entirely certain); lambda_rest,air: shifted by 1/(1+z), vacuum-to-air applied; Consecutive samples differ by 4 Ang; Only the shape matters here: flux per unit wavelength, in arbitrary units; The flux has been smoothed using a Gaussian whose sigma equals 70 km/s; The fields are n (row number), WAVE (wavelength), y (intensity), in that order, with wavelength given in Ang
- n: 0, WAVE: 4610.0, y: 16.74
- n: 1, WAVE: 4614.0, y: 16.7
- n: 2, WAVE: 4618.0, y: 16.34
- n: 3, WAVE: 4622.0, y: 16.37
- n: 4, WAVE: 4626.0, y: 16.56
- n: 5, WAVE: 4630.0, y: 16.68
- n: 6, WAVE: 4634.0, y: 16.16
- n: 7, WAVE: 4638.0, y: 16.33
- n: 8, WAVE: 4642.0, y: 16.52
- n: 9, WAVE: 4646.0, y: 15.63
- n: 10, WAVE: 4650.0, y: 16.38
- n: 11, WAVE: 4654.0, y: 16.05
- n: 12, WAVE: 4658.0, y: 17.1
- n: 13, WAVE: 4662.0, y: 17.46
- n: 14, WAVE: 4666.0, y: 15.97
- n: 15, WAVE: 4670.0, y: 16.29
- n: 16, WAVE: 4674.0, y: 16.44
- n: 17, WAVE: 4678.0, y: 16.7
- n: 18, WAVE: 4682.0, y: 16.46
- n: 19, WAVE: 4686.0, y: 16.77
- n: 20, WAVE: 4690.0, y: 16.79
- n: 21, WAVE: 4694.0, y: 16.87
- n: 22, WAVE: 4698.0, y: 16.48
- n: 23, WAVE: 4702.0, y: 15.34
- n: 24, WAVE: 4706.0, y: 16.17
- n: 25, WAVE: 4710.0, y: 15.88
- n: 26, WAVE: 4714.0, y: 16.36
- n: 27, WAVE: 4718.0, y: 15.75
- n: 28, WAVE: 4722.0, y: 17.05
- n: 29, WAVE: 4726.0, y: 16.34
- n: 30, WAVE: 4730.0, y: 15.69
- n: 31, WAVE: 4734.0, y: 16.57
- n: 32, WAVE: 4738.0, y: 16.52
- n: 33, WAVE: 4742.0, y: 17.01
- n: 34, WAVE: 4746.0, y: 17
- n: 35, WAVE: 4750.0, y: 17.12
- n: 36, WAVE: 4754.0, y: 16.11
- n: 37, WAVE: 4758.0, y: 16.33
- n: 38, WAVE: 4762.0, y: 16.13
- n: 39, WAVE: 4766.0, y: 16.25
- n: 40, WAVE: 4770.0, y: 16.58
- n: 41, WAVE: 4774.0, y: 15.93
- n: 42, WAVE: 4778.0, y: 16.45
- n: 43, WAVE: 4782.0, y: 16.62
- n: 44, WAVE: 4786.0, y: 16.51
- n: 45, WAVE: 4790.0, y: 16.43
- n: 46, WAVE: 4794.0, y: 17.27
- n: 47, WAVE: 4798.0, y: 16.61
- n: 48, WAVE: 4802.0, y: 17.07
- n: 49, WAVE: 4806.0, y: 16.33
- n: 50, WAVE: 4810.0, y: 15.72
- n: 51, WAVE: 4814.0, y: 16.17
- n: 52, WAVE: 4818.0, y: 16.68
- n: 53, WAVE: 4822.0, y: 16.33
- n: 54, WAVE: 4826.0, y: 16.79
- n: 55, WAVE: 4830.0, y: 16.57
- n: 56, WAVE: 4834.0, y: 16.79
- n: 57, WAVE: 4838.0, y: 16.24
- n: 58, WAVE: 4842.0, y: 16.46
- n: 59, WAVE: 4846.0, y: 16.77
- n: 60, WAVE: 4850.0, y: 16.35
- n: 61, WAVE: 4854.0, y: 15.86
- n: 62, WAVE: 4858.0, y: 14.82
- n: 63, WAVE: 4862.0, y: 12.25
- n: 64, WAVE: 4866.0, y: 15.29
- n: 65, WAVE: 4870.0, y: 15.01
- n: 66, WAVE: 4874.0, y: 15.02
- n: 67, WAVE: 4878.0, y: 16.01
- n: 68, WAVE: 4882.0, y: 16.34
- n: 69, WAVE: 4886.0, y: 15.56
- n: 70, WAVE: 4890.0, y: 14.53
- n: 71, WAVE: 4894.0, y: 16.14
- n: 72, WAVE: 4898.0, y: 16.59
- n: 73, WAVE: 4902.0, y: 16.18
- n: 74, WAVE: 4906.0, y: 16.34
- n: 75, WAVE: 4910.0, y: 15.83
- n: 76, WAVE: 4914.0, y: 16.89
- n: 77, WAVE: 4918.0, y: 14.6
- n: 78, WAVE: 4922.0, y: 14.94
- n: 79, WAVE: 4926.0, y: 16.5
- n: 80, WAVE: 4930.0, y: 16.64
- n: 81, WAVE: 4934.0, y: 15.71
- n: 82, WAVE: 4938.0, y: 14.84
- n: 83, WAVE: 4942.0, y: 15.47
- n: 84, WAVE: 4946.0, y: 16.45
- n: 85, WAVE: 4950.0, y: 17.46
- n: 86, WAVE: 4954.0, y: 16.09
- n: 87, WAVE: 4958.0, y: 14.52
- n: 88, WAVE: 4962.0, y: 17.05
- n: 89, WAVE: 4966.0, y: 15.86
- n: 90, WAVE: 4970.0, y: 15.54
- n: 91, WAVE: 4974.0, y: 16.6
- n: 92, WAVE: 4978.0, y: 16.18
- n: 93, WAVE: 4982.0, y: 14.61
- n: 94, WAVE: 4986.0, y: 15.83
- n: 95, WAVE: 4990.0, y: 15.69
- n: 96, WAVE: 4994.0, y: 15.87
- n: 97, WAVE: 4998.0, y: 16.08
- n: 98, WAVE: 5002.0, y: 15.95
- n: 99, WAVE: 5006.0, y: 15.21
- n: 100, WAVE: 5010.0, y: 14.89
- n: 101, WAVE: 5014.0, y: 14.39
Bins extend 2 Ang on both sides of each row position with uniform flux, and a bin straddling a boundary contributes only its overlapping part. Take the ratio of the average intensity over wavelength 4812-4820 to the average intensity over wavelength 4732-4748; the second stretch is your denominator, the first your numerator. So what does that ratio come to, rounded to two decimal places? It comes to 0.98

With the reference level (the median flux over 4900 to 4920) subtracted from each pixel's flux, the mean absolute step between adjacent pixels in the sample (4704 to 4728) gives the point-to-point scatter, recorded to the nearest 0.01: 0.68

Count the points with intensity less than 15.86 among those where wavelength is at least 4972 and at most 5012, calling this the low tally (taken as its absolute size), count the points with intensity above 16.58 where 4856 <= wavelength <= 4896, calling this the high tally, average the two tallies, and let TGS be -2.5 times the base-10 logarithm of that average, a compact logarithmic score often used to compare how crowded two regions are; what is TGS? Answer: -1.0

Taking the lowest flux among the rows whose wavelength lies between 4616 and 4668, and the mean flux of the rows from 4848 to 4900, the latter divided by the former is 0.983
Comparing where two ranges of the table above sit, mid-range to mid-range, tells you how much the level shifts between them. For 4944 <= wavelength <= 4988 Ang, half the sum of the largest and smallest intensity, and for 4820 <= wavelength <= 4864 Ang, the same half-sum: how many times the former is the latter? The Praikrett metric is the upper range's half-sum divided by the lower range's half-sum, 1.10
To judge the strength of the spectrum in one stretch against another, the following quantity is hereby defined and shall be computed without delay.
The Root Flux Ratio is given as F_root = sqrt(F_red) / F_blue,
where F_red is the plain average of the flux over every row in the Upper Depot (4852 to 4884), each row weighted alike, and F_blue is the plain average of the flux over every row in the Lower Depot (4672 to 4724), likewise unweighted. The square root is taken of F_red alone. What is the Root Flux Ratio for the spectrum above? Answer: 0.237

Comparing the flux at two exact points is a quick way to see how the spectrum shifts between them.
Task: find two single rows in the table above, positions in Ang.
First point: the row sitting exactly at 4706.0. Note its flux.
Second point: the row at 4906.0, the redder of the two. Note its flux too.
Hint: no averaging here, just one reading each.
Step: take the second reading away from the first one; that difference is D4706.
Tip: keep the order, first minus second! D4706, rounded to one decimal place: -0.2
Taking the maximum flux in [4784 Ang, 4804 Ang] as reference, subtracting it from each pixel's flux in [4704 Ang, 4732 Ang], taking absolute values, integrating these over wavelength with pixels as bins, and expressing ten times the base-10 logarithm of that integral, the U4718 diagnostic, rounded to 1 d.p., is 14.9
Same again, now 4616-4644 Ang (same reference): 13.8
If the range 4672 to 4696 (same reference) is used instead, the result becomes 11.6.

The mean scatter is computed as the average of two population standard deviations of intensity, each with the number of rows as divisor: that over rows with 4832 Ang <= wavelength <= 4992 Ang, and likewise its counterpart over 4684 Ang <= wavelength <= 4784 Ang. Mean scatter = 0.70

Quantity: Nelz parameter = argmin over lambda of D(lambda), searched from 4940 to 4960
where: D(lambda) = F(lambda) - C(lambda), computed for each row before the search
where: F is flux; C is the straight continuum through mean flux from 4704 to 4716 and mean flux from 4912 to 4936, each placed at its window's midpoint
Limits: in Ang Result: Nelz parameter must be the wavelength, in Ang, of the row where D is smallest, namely 4958.0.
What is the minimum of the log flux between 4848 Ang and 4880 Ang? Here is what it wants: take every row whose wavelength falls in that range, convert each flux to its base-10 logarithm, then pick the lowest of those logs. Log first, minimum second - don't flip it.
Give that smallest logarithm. 1.09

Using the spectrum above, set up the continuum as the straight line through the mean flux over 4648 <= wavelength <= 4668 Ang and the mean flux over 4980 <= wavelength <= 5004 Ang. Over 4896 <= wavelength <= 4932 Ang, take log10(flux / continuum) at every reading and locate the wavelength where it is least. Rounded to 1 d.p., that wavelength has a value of 4918.0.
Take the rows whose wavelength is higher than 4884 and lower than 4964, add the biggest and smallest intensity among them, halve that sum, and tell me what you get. 16.0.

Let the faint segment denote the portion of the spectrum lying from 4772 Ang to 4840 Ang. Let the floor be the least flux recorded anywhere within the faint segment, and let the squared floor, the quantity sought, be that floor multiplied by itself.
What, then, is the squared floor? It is 247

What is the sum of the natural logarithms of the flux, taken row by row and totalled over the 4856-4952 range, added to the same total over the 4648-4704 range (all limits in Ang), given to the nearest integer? 105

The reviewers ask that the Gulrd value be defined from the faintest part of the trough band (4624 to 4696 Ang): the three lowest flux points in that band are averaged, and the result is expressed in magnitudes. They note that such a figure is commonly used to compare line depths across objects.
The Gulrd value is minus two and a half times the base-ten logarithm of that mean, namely -3.00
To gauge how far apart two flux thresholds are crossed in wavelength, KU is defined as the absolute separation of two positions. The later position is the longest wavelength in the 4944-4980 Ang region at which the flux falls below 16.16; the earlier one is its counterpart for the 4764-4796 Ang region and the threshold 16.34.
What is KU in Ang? 196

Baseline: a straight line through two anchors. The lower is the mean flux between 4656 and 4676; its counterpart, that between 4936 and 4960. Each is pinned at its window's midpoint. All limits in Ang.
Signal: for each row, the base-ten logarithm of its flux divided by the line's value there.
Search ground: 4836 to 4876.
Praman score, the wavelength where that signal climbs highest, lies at 4846.0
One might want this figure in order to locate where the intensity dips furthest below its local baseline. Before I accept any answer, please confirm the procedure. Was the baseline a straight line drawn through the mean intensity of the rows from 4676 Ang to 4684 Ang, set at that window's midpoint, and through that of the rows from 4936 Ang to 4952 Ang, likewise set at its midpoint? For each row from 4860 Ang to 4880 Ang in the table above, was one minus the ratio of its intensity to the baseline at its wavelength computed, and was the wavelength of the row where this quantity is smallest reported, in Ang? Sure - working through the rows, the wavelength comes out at 4878.0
